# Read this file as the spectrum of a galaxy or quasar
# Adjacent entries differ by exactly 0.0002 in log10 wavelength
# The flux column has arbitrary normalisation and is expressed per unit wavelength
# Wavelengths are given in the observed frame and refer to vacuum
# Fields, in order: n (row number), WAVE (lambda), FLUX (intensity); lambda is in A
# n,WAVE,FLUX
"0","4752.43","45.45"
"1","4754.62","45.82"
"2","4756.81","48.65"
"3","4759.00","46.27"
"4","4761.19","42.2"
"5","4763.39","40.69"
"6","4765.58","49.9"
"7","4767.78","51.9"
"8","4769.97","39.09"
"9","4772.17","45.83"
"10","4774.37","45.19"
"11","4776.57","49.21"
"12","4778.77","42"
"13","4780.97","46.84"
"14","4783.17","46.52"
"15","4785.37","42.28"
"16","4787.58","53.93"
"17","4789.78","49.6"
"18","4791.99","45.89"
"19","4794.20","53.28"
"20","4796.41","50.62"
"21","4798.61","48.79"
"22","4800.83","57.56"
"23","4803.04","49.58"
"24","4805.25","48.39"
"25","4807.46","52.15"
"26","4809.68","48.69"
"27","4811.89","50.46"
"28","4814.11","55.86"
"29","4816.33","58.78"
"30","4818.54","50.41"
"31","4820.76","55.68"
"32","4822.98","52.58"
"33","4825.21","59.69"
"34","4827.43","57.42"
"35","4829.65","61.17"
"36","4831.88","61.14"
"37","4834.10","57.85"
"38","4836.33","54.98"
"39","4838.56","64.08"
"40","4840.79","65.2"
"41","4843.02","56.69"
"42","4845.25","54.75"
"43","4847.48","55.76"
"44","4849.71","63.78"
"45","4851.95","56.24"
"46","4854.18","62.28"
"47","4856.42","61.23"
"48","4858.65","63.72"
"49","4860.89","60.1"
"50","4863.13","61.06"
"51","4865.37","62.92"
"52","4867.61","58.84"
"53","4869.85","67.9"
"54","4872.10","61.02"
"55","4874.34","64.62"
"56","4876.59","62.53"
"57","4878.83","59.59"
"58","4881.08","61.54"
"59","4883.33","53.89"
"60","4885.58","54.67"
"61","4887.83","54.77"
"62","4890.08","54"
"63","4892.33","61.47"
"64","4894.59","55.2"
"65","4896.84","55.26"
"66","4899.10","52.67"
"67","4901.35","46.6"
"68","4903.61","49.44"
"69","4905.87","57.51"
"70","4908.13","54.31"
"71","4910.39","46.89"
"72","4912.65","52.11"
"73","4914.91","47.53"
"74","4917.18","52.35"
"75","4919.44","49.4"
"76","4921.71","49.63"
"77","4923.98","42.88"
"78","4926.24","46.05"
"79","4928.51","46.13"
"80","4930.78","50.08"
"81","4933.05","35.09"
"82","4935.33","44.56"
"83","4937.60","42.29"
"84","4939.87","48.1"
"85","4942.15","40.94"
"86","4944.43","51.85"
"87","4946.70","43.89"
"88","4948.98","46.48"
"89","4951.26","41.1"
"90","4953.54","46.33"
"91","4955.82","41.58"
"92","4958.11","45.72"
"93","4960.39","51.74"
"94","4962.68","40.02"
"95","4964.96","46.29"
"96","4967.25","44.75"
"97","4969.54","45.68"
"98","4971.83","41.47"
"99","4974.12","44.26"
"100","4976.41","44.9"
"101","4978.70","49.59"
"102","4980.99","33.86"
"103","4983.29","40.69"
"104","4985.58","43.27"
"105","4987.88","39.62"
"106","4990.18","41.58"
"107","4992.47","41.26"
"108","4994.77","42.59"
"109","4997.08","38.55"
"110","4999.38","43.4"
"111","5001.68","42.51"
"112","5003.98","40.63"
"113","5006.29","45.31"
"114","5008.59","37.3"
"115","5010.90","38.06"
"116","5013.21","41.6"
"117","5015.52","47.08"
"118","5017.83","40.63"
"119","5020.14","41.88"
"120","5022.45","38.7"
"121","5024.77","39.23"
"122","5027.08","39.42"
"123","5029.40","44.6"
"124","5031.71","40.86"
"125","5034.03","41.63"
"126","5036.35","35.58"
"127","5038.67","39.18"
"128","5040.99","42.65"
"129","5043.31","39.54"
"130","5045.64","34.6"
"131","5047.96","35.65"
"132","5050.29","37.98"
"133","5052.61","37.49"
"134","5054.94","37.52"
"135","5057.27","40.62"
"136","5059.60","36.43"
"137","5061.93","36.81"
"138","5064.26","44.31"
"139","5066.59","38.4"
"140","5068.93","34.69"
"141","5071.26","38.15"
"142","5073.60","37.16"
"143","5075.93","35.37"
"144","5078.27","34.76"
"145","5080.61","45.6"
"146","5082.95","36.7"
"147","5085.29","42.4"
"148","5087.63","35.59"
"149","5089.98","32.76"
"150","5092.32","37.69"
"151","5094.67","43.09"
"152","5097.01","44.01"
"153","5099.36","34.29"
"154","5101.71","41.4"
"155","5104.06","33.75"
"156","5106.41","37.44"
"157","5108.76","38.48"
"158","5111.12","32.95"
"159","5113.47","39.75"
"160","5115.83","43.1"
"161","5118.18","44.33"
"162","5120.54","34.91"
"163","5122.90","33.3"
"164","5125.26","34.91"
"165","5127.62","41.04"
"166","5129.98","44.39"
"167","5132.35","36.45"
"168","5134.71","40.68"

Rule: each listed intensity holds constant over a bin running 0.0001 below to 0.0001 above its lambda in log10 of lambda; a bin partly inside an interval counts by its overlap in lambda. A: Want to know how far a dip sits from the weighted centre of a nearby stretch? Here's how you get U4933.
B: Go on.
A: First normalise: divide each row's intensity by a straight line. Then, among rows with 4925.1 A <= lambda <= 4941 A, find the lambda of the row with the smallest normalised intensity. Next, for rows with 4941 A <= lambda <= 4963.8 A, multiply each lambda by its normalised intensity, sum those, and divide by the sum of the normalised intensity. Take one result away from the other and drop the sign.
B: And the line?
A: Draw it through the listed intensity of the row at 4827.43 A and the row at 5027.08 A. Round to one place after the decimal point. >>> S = 19.4 A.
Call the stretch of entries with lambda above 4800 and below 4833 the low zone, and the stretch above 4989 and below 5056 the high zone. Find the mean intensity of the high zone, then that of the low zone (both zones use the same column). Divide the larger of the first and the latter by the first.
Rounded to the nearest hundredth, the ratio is 1.36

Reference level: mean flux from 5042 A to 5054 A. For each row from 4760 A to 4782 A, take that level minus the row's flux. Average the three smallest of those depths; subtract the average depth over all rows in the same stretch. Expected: -5.1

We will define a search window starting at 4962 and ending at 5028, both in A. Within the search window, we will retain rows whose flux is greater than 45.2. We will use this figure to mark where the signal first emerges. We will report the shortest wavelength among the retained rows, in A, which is 4964.96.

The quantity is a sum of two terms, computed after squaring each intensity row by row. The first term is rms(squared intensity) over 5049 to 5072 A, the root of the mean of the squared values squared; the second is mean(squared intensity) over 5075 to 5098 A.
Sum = 3005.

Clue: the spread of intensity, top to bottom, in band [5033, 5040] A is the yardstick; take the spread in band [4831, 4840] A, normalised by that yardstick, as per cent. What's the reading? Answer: 150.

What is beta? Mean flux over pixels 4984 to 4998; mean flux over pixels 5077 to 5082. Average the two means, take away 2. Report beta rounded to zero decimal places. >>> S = 39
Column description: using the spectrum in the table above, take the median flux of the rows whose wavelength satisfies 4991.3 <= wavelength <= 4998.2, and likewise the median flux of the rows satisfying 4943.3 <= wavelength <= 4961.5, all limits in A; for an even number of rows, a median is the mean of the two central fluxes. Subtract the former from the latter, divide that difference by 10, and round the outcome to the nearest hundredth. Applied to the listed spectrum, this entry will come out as 0.48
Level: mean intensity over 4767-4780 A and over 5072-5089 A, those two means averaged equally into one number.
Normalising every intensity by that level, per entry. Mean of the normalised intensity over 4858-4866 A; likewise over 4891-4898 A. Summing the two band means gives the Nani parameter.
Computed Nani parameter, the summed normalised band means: 2.8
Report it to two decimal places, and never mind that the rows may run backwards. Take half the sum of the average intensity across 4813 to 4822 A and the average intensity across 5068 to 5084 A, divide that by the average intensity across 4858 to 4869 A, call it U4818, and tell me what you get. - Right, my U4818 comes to 0.76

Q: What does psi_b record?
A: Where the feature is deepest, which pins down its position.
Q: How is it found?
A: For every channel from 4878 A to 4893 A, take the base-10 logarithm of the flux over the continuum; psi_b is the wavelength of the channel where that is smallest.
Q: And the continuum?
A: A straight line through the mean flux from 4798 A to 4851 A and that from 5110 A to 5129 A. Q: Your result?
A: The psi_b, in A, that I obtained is 4883.33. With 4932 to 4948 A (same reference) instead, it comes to 4933.05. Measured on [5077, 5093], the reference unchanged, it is 5089.98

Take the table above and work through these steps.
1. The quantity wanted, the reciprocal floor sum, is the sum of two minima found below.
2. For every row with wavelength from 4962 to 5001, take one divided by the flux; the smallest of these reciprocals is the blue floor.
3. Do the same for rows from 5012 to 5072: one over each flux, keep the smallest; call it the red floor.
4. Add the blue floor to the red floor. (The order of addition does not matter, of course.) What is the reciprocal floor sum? 0.0414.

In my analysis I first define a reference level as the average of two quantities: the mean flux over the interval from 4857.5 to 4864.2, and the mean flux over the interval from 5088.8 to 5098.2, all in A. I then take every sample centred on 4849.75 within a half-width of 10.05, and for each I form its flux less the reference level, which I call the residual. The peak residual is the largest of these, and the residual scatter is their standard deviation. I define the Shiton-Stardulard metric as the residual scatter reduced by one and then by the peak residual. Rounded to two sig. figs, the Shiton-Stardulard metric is -12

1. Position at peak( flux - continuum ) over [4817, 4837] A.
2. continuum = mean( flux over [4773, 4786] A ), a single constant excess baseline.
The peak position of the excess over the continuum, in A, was 4829.65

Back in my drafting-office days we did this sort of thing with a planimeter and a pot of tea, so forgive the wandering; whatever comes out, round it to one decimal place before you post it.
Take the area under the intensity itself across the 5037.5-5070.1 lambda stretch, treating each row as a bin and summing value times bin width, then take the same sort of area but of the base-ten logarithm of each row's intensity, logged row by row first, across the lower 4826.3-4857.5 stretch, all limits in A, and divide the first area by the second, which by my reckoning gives 22.5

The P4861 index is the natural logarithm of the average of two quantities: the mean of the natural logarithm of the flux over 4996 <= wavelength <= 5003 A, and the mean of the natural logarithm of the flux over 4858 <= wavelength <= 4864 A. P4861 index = 1.367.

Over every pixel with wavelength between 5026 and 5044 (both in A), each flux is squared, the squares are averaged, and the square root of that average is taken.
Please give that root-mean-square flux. 41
